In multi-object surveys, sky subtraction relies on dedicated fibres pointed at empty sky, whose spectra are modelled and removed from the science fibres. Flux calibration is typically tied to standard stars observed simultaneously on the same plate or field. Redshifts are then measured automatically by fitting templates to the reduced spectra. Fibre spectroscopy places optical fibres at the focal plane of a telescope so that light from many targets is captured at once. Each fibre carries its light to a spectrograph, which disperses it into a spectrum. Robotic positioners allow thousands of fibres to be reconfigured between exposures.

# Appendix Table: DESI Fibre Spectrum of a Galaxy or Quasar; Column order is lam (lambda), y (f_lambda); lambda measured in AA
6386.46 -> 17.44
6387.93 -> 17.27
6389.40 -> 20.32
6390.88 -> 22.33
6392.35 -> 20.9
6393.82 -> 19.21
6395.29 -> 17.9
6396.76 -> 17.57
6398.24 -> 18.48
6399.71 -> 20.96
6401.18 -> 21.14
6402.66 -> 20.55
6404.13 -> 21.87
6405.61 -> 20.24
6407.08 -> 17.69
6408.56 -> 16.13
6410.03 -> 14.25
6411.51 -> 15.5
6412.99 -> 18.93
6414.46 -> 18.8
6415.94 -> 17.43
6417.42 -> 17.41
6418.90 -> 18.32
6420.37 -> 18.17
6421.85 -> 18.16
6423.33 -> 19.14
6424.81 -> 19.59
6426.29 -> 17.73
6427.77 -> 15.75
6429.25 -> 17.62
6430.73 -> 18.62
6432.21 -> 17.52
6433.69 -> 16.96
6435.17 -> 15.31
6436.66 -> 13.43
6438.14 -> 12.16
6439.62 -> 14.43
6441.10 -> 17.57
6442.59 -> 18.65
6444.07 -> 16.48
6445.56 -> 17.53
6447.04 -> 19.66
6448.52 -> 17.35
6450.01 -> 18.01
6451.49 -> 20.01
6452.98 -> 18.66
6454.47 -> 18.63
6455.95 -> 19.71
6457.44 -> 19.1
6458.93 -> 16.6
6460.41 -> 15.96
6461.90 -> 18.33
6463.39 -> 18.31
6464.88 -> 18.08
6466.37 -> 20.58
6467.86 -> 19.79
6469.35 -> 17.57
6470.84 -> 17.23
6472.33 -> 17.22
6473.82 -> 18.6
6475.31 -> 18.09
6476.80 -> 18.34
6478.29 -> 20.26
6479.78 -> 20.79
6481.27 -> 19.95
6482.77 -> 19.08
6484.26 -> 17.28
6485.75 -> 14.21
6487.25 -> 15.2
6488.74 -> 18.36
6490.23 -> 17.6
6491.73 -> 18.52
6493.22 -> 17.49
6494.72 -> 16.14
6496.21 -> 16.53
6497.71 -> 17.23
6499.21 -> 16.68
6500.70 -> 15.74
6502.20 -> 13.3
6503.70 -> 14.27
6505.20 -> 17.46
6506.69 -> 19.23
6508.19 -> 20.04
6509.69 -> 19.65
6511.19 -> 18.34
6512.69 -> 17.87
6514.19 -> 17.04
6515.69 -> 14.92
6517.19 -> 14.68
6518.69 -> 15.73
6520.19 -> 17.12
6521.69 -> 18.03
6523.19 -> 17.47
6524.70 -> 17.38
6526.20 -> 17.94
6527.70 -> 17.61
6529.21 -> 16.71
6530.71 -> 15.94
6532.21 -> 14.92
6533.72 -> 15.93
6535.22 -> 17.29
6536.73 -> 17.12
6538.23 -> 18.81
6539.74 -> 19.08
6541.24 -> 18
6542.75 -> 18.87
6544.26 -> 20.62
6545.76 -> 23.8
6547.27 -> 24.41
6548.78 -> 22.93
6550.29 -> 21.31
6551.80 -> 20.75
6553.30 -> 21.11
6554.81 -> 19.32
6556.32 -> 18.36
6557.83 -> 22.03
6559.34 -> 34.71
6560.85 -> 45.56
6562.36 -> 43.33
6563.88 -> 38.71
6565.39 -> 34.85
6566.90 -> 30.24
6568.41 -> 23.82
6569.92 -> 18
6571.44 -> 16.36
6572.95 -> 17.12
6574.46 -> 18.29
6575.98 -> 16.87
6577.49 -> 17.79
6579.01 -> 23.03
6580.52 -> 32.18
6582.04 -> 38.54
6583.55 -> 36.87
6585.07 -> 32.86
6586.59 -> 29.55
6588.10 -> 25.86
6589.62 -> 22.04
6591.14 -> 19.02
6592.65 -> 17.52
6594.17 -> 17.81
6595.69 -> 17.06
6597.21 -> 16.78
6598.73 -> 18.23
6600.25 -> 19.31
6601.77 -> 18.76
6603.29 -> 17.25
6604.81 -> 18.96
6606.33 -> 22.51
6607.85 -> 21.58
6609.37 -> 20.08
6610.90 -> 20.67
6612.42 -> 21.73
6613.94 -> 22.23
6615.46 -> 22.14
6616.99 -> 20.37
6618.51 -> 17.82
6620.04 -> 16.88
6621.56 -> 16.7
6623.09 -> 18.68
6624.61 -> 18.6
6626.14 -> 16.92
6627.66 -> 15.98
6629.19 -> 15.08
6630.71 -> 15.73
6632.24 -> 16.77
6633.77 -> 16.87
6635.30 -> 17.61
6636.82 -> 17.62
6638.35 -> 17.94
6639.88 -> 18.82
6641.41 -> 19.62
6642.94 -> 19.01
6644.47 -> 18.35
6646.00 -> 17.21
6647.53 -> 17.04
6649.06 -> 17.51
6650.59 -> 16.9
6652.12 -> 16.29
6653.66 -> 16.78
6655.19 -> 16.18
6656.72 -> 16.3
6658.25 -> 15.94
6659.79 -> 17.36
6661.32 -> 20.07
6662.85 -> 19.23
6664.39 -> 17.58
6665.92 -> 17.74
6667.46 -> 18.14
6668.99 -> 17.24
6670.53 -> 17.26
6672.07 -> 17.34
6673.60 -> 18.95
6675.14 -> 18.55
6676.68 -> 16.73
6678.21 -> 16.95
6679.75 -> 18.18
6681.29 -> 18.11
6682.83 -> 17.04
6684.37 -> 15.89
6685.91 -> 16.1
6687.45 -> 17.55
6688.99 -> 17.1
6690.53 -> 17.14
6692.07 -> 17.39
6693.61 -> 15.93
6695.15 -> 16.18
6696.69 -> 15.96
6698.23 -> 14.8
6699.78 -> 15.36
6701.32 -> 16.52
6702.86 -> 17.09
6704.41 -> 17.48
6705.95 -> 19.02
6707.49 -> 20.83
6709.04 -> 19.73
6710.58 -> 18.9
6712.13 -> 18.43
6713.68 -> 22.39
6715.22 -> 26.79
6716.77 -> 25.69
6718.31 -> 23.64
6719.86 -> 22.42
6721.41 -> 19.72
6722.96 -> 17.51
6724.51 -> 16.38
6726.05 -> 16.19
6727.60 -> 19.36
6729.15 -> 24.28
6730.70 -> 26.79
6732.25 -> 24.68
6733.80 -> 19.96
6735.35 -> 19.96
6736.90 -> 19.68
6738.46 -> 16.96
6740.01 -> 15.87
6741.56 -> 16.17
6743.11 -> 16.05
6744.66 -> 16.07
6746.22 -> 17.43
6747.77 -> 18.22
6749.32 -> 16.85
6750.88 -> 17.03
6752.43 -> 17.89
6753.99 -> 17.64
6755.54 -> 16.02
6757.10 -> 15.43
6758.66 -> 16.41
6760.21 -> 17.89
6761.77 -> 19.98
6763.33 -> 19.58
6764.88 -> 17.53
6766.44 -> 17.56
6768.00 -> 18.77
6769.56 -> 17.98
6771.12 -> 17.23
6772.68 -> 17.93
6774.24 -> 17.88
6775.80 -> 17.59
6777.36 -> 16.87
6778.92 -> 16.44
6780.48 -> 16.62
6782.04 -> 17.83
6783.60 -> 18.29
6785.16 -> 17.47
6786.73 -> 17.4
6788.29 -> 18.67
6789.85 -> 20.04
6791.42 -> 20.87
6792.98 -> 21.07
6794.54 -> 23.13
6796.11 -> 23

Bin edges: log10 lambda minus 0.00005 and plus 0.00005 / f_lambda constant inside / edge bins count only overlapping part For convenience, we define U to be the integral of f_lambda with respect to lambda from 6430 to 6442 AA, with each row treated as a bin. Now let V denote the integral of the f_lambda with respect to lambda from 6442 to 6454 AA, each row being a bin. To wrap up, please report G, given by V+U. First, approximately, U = 189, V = 220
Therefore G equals 409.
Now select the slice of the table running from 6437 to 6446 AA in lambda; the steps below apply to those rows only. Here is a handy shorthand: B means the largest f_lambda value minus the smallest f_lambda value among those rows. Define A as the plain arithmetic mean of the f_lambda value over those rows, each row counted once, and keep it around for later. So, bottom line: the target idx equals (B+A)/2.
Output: 11.3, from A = 16.1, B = 6.5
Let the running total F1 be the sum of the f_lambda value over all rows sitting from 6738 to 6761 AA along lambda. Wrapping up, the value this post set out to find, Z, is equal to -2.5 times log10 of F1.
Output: -6.00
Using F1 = 252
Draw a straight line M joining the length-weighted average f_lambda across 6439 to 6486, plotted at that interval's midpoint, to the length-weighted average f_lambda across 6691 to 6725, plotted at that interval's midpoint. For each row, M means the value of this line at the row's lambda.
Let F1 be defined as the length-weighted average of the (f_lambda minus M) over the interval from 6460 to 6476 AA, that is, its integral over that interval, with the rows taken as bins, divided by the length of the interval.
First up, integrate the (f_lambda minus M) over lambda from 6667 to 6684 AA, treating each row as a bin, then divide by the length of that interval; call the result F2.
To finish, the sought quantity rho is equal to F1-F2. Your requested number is 1.2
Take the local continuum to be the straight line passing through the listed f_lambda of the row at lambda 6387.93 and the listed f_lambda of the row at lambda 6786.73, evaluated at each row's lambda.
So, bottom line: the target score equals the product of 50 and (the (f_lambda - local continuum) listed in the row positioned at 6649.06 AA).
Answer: 8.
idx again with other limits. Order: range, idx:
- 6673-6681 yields 10.0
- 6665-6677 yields 10.0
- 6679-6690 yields 9.7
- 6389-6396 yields 12.3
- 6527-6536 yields 9.5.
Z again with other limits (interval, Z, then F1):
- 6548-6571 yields -6.55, 415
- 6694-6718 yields -6.14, 285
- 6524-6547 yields -6.08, 270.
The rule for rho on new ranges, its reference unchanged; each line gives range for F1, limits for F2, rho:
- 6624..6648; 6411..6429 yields -1.2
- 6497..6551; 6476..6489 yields -0.4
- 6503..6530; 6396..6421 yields -1.5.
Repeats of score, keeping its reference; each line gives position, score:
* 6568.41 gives 325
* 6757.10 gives -98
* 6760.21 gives 25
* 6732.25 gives 365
